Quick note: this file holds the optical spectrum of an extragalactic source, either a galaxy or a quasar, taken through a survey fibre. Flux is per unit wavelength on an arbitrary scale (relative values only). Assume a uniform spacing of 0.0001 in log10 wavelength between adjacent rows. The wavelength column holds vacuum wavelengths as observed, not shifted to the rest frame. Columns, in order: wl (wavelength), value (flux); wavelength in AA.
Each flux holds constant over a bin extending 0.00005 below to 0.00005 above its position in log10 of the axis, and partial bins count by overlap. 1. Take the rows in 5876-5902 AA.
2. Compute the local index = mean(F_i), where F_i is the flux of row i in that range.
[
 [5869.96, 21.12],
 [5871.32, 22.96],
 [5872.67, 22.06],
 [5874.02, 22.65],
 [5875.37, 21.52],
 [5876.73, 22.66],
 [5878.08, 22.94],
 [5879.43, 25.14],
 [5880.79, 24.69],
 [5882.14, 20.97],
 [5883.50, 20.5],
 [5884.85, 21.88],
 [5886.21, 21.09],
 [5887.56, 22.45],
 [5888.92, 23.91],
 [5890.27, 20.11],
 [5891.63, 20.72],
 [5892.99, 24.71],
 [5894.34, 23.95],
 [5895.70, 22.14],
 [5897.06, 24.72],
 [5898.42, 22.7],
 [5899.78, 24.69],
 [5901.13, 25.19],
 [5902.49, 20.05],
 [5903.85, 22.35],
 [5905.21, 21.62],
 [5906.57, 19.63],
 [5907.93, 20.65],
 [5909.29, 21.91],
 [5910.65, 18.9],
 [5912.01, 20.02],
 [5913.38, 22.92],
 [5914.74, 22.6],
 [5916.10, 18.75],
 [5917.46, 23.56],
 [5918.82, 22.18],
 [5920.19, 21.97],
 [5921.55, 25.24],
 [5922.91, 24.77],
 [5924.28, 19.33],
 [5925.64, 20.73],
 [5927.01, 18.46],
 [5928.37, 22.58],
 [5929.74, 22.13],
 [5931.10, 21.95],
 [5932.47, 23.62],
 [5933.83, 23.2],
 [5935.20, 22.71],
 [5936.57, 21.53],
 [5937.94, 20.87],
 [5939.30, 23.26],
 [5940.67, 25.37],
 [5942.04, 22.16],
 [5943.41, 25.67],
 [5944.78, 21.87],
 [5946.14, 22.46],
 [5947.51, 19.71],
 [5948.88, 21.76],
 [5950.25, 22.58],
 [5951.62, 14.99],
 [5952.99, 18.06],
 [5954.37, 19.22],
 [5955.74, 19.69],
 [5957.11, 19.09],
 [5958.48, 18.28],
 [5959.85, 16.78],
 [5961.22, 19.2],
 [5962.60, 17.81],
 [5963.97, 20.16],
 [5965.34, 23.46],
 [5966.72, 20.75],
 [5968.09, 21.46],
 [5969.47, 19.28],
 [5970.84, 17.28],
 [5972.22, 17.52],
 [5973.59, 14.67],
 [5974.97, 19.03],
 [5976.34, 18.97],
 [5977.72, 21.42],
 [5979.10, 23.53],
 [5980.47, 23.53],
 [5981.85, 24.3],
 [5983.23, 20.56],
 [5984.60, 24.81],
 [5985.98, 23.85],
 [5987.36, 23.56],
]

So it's 22.9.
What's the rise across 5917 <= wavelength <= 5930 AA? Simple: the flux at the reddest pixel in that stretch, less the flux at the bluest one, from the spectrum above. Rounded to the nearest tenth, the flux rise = -1.4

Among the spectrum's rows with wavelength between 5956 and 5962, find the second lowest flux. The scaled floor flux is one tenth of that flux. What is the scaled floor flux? 1.83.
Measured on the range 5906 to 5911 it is 1.96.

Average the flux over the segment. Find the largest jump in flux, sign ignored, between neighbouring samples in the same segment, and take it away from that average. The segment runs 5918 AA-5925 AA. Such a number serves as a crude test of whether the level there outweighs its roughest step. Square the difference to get 298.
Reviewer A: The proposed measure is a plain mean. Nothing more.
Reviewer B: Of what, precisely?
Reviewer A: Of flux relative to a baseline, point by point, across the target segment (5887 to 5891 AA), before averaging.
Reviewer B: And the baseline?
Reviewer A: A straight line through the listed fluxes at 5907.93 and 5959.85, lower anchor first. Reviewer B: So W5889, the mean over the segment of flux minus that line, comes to 0.1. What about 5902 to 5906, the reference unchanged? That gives 0.4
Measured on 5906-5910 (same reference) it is 0.1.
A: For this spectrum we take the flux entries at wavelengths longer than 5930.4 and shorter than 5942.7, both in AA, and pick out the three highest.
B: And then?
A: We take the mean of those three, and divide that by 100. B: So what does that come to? 0.241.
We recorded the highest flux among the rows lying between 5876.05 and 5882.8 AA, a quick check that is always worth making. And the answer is 25.14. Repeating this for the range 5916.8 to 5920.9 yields 23.56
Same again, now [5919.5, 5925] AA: 25.24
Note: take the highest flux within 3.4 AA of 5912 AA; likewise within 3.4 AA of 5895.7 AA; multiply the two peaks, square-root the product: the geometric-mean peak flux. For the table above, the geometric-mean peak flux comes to 23.8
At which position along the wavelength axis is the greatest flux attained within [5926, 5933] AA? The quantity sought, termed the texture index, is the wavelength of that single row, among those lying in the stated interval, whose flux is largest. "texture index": 5932.47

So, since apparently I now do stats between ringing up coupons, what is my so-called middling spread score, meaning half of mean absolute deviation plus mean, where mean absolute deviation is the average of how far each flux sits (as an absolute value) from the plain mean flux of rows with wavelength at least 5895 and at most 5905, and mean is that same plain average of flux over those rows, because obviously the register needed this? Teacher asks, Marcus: 12.3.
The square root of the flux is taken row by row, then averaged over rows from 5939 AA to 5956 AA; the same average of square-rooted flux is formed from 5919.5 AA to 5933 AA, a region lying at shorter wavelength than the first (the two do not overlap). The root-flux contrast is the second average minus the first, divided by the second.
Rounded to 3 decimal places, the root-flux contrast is 0.019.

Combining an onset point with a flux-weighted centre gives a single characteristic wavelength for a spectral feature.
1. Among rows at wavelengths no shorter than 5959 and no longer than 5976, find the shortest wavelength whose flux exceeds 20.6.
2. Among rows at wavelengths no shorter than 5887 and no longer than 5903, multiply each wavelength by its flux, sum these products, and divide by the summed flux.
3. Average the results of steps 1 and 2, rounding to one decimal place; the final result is 5930.2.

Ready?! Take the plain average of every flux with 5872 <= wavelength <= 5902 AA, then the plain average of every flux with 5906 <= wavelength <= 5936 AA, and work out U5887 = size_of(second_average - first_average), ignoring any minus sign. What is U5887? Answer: 1.1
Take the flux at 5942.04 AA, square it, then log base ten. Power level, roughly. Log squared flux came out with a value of 2.69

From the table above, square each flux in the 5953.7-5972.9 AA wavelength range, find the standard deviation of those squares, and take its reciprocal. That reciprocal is 0.014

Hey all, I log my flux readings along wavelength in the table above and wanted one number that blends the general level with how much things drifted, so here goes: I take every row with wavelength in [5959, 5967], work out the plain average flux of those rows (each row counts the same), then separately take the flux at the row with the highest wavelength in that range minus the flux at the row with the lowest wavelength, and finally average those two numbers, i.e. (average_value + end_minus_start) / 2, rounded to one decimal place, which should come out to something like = 11.8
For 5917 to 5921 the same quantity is 10.5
